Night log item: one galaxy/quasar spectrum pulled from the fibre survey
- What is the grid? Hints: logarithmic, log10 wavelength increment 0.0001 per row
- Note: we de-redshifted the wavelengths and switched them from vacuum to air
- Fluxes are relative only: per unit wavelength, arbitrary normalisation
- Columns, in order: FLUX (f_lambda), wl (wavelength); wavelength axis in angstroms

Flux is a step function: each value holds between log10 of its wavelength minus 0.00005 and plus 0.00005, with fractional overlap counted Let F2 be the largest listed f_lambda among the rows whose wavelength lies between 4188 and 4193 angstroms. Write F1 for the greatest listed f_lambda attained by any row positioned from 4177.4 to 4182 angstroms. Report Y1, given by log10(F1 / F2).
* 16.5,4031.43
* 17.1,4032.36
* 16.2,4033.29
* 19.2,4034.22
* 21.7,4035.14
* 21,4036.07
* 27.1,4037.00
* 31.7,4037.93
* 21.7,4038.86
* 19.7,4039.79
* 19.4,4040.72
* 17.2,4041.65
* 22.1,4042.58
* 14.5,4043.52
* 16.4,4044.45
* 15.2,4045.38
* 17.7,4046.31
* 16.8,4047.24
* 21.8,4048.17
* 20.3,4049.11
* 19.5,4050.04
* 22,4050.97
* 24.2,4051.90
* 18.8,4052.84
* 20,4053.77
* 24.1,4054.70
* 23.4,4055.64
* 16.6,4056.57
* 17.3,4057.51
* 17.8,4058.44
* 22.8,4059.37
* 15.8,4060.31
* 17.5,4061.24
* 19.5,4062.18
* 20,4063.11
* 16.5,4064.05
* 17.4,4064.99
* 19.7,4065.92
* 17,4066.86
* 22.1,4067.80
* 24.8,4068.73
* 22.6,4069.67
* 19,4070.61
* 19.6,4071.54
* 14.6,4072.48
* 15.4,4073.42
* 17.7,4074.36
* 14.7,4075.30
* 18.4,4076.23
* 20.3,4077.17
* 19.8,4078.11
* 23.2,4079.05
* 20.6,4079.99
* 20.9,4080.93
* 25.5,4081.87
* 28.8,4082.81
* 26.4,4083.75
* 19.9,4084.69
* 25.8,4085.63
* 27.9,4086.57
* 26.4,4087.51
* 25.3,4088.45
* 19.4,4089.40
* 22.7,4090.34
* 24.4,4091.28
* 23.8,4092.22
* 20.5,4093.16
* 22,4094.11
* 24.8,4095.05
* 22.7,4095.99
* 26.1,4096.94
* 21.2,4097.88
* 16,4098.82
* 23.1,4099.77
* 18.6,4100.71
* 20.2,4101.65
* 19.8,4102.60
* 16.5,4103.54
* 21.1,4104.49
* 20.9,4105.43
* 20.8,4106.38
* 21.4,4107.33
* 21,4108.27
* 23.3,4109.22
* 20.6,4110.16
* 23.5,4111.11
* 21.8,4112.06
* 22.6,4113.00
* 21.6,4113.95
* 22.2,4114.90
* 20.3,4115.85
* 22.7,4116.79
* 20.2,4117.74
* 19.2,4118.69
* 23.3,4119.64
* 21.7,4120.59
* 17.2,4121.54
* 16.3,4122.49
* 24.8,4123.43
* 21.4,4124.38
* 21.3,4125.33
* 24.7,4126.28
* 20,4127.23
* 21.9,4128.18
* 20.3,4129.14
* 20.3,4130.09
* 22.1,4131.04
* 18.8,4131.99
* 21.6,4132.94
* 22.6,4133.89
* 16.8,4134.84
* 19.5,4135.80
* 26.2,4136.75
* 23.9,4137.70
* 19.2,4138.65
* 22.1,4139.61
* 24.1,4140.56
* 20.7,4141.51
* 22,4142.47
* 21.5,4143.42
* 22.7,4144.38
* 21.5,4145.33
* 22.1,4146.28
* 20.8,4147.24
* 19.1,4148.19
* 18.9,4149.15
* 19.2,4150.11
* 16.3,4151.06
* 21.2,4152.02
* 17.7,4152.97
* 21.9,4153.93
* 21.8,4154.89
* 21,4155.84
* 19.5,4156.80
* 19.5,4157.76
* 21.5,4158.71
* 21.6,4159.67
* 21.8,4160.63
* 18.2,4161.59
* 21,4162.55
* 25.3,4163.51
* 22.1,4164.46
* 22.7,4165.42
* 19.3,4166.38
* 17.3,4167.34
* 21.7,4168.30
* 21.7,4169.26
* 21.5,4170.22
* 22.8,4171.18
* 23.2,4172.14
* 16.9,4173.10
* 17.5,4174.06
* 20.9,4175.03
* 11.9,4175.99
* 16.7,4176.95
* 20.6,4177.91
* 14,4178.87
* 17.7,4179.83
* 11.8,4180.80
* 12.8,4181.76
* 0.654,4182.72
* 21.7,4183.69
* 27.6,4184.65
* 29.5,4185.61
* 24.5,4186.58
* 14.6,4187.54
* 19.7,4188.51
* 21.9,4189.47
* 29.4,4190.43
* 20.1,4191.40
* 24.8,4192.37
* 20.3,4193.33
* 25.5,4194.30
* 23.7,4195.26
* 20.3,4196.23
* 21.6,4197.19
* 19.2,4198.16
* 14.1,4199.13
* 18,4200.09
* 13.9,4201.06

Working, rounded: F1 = 20.6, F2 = 29.4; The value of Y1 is -0.15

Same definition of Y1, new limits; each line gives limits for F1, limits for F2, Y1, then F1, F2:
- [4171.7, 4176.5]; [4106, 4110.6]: 0.00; 23.2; 23.3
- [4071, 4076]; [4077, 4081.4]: -0.07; 19.6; 23.2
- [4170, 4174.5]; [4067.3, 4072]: -0.03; 23.2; 24.8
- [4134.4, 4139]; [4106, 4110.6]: 0.05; 26.2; 23.3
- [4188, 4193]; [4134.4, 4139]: 0.05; 29.4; 26.2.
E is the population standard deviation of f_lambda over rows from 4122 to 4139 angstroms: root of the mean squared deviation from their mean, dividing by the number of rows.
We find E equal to 2.58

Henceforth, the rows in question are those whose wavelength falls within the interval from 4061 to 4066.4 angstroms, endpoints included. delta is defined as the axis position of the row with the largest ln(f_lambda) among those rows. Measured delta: 4063.11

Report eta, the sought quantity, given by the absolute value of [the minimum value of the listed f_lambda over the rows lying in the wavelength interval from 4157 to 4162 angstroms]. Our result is 18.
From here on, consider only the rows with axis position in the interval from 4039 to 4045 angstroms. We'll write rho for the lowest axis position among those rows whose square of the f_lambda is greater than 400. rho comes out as 4042.58 angstroms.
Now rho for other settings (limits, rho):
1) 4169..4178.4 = 4169.26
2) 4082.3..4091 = 4082.81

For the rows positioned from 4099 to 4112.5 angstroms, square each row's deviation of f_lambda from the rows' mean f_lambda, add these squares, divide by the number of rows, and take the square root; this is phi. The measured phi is 1.8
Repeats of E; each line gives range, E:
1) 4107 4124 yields 2.10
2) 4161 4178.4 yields 3.09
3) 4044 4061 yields 2.89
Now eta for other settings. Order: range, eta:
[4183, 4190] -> 15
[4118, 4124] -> 16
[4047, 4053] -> 17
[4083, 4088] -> 20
